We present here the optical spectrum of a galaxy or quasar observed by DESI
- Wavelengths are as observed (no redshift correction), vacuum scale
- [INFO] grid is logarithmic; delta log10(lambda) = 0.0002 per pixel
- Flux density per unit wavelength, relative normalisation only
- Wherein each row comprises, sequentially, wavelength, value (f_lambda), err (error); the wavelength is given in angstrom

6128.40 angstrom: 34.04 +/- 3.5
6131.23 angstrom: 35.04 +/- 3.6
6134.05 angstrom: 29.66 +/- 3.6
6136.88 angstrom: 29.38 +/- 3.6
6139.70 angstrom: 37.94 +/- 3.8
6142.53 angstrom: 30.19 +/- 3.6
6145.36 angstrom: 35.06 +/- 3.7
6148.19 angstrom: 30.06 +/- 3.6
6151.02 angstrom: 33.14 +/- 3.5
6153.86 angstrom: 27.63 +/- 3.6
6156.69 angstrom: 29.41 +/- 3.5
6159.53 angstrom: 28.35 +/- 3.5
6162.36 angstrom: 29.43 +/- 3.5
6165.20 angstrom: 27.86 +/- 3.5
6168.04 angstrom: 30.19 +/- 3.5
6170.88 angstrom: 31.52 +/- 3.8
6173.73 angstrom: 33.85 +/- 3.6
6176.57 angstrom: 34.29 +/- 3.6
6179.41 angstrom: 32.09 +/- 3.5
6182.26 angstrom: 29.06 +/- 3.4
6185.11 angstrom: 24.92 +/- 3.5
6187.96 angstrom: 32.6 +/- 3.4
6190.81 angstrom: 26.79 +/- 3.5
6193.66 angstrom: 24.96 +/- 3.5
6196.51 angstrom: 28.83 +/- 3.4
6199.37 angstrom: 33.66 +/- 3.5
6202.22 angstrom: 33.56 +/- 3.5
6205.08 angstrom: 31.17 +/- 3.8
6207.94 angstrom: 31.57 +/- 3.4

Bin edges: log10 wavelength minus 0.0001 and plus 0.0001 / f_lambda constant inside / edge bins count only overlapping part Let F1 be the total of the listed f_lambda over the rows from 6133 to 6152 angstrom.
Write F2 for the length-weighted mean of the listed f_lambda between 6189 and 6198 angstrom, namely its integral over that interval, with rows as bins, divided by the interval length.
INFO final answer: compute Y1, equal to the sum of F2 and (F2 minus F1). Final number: -171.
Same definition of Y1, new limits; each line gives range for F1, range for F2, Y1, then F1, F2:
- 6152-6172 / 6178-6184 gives -144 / 204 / 30.2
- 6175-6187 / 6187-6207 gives -60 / 120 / 30.2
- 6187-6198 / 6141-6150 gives -49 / 113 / 31.9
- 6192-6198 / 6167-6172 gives 8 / 54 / 30.9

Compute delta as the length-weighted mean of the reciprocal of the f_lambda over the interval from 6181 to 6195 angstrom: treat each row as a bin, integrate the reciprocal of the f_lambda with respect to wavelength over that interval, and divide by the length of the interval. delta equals 0.0365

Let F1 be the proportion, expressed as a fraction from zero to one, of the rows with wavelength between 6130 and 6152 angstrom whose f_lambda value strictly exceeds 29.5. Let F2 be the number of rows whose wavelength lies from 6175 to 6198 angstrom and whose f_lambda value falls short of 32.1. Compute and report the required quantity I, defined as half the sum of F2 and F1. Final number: 3.44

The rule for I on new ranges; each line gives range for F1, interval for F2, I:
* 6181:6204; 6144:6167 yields 3.19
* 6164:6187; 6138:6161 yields 2.81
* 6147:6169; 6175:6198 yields 3.19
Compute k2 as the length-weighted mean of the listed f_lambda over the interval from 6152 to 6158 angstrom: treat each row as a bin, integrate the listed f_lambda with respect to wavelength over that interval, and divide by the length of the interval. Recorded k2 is 28.8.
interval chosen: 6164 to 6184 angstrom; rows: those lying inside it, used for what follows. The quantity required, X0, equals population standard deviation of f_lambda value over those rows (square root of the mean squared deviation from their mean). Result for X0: 2.2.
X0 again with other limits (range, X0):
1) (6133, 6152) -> 3.0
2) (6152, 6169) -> 0.9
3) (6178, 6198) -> 2.9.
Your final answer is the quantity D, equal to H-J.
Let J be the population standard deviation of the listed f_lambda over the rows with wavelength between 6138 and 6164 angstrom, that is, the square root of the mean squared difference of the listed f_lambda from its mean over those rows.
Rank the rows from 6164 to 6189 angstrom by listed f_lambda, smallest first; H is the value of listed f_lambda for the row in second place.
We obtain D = 24.6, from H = 27.86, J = 3.2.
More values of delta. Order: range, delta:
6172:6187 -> 0.0328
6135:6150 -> 0.0311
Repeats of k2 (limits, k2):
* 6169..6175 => 32.4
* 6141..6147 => 32.6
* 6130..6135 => 32.5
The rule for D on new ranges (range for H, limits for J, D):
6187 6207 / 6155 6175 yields 24.9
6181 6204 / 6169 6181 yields 23.8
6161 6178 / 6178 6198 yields 26.5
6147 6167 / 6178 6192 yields 24.9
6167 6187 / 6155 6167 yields 28.4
